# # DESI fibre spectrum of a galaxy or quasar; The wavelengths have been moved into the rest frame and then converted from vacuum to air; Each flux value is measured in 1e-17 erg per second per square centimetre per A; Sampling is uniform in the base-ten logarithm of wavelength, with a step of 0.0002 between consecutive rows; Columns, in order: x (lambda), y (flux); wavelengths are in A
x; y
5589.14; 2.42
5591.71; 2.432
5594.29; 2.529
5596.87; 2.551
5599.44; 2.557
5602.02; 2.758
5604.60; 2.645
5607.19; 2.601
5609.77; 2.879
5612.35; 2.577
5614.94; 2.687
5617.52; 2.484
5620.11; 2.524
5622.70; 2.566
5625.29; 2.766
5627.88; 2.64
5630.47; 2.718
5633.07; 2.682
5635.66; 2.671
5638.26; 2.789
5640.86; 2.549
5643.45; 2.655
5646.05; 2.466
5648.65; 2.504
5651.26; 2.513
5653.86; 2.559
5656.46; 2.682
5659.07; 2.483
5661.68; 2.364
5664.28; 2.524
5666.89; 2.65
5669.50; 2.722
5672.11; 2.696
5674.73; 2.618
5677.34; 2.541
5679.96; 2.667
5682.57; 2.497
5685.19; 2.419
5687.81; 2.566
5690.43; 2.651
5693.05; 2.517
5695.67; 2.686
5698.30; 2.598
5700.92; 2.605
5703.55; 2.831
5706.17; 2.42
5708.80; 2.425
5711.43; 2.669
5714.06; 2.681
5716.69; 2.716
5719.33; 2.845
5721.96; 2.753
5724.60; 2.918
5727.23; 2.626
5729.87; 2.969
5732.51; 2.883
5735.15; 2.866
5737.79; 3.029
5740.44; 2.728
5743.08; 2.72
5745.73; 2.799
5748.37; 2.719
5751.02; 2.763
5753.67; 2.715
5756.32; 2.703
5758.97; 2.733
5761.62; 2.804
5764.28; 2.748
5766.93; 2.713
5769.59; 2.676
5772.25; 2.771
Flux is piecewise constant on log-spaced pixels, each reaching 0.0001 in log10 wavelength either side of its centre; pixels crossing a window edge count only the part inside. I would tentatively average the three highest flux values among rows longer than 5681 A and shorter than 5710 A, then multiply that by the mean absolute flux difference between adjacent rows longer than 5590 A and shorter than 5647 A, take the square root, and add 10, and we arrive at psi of 10.58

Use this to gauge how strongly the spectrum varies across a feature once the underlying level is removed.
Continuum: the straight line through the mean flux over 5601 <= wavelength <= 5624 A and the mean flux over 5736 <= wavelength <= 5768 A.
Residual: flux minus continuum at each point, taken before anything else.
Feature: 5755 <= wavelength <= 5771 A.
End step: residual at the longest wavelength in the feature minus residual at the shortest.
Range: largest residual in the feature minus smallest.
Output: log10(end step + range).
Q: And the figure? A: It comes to -1.0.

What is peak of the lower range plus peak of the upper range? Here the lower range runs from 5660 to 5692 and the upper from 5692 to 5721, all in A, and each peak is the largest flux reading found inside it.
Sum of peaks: 5.57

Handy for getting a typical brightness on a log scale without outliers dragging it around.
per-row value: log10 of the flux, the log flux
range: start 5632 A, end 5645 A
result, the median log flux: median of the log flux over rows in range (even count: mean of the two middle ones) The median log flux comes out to 0.427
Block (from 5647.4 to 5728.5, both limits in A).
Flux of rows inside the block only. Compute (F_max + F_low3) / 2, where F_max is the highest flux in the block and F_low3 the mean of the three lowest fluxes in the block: 2.66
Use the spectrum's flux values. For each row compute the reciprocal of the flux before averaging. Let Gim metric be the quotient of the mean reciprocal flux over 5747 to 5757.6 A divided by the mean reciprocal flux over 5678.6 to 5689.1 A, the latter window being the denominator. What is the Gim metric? 0.93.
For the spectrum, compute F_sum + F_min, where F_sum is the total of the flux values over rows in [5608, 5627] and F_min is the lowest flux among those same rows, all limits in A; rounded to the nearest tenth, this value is 21.0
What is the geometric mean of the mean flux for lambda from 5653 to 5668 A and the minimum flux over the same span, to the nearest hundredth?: 2.45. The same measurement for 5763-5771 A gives 2.69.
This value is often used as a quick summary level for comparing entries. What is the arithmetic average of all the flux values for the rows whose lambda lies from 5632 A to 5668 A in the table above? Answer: 2.58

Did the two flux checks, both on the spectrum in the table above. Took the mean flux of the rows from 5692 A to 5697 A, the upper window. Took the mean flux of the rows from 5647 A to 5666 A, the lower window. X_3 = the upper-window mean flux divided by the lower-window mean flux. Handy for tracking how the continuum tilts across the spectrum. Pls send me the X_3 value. 1.03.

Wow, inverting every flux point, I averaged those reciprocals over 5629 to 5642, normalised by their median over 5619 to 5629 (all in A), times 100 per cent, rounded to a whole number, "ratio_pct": 97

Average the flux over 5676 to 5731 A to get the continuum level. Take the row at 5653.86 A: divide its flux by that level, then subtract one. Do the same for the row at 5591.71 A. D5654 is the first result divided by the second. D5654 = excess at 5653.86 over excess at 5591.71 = 0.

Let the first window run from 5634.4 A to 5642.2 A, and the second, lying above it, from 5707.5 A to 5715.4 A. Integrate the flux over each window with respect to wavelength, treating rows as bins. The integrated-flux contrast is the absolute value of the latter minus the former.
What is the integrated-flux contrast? 0.3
